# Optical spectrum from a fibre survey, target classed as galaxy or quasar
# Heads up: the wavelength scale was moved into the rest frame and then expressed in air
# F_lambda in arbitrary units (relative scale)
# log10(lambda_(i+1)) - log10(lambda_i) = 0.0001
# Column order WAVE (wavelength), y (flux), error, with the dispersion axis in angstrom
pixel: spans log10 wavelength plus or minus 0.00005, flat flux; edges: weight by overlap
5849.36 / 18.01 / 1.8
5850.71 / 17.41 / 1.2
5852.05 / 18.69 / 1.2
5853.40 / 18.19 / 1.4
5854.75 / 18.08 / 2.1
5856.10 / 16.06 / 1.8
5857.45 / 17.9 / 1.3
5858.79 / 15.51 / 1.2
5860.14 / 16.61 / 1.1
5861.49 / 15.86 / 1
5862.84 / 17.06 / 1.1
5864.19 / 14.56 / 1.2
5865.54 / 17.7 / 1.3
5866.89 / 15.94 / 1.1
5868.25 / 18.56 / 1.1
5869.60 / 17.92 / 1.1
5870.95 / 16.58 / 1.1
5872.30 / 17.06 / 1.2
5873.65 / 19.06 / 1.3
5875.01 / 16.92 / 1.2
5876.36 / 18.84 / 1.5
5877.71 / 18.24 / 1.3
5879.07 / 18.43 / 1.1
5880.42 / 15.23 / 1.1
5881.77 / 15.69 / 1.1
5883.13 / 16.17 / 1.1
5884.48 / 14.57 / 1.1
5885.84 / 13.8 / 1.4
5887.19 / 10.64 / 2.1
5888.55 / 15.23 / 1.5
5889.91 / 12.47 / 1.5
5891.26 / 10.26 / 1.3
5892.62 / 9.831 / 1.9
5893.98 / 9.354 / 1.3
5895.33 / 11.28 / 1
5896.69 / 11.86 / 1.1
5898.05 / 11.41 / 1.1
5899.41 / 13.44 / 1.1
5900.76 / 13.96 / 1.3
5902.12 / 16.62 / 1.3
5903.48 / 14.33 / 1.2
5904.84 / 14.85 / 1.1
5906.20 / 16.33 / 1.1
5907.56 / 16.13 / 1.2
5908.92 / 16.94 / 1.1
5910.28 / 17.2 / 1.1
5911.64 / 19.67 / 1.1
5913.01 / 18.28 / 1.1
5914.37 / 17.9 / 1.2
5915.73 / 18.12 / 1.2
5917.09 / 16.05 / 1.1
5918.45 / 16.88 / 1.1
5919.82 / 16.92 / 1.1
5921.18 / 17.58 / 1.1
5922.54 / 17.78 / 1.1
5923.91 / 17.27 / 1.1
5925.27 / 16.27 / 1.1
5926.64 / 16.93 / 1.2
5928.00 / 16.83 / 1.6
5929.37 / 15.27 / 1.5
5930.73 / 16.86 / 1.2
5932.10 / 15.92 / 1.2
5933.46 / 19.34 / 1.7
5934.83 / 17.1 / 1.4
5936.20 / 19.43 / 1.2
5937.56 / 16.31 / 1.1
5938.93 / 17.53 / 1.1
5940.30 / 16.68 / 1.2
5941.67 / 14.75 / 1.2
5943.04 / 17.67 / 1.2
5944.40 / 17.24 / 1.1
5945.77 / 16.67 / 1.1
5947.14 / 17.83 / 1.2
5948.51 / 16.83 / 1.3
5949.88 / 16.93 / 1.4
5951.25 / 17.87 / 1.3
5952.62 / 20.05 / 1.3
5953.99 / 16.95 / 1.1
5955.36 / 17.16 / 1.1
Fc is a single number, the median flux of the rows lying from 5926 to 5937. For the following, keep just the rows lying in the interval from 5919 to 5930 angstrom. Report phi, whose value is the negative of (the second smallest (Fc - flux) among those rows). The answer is 0.7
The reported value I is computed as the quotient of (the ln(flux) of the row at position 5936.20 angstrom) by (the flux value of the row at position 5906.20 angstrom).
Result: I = 0.18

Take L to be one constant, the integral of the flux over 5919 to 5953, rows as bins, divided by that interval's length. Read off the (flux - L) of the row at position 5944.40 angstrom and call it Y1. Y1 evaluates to 0.1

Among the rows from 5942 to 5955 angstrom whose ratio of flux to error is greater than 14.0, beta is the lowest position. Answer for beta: 5943.04 angstrom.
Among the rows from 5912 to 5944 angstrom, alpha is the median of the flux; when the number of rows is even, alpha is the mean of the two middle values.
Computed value 16.9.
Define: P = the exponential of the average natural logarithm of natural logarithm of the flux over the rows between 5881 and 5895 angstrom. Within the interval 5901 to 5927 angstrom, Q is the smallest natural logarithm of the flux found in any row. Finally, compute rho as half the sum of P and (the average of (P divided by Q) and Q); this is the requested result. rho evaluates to 2.16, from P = 2.52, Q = 2.66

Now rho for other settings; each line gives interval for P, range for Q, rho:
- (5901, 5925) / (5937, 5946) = 2.35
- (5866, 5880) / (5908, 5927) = 2.39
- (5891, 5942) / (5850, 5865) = 2.29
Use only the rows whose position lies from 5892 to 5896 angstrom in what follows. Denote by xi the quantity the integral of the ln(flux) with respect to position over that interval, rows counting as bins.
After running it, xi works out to 9.3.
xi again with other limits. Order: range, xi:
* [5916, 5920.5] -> 12.7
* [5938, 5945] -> 19.7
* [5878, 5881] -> 8.5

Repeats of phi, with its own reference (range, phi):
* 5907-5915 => 1.4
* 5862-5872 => 1.0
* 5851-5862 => 1.3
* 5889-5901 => -3.5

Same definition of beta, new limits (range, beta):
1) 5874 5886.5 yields 5875.01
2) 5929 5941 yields 5930.73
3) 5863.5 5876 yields 5866.89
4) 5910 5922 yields 5910.28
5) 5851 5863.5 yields 5852.05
